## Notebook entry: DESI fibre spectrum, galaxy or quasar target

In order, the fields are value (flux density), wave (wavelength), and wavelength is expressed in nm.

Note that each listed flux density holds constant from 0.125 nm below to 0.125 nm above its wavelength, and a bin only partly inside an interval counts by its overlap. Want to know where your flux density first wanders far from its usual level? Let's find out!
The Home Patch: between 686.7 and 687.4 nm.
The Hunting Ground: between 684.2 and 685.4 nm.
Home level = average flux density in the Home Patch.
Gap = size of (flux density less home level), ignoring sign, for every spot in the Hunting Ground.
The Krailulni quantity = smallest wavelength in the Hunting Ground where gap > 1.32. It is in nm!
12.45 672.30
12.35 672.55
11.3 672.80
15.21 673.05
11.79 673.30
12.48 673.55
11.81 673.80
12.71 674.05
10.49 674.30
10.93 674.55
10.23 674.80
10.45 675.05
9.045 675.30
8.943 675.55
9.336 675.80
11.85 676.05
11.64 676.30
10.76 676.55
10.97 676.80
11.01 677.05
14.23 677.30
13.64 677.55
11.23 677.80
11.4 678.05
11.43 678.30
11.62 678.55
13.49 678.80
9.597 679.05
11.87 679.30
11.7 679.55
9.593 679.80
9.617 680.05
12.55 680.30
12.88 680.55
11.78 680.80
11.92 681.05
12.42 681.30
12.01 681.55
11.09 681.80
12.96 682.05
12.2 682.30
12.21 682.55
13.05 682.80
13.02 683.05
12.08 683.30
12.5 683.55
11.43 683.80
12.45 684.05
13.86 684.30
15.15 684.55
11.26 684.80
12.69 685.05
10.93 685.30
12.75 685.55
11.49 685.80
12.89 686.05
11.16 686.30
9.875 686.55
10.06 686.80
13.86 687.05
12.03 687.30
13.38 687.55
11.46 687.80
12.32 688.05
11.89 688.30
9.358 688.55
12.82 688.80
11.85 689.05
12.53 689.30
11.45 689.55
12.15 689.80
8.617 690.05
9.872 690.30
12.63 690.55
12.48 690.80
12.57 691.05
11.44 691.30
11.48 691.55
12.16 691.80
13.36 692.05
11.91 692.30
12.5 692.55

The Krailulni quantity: 684.30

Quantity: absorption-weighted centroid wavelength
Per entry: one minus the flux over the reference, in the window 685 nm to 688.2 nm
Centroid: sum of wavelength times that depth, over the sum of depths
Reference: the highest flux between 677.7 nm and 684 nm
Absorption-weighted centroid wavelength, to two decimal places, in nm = 686.48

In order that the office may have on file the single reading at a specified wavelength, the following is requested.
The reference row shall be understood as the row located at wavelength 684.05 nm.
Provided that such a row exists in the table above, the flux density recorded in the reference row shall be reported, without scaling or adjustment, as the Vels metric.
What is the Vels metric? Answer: 12.45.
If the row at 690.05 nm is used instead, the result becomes 8.617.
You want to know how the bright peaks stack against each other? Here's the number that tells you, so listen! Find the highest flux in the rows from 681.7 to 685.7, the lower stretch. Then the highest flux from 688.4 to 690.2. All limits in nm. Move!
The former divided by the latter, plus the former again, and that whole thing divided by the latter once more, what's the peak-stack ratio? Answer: 1.27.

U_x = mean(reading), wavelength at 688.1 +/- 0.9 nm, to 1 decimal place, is 11.9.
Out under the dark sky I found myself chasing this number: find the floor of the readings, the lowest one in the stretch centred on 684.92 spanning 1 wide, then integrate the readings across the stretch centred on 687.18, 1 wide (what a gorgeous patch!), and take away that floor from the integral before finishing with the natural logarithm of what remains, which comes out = 0.34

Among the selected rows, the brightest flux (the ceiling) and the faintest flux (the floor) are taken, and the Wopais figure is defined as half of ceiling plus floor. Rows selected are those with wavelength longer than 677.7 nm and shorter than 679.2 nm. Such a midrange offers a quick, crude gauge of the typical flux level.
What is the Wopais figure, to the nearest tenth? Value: 11.5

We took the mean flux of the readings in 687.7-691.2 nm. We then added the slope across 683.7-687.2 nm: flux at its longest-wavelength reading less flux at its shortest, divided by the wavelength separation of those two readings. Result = 12.3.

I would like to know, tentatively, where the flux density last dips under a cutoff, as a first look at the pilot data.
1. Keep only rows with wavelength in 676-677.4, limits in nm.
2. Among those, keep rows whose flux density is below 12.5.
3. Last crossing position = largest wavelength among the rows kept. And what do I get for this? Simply 677.05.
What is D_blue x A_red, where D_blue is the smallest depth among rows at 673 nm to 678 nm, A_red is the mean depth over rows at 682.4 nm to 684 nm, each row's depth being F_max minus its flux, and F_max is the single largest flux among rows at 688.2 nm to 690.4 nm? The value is -1.05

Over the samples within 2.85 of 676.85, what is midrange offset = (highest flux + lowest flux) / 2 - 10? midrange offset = 1.59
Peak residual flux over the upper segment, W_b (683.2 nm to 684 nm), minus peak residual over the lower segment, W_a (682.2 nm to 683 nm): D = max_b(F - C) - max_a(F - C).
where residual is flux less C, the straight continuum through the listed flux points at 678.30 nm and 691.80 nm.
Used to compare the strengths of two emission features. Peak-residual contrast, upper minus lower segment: -0.6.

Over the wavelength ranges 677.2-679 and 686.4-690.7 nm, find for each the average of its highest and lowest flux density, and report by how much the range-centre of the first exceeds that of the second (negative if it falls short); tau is 1.5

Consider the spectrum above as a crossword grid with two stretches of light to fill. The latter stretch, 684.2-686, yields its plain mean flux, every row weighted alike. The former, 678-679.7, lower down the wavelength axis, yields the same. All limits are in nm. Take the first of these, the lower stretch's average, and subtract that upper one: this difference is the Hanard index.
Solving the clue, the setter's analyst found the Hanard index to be -1.0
